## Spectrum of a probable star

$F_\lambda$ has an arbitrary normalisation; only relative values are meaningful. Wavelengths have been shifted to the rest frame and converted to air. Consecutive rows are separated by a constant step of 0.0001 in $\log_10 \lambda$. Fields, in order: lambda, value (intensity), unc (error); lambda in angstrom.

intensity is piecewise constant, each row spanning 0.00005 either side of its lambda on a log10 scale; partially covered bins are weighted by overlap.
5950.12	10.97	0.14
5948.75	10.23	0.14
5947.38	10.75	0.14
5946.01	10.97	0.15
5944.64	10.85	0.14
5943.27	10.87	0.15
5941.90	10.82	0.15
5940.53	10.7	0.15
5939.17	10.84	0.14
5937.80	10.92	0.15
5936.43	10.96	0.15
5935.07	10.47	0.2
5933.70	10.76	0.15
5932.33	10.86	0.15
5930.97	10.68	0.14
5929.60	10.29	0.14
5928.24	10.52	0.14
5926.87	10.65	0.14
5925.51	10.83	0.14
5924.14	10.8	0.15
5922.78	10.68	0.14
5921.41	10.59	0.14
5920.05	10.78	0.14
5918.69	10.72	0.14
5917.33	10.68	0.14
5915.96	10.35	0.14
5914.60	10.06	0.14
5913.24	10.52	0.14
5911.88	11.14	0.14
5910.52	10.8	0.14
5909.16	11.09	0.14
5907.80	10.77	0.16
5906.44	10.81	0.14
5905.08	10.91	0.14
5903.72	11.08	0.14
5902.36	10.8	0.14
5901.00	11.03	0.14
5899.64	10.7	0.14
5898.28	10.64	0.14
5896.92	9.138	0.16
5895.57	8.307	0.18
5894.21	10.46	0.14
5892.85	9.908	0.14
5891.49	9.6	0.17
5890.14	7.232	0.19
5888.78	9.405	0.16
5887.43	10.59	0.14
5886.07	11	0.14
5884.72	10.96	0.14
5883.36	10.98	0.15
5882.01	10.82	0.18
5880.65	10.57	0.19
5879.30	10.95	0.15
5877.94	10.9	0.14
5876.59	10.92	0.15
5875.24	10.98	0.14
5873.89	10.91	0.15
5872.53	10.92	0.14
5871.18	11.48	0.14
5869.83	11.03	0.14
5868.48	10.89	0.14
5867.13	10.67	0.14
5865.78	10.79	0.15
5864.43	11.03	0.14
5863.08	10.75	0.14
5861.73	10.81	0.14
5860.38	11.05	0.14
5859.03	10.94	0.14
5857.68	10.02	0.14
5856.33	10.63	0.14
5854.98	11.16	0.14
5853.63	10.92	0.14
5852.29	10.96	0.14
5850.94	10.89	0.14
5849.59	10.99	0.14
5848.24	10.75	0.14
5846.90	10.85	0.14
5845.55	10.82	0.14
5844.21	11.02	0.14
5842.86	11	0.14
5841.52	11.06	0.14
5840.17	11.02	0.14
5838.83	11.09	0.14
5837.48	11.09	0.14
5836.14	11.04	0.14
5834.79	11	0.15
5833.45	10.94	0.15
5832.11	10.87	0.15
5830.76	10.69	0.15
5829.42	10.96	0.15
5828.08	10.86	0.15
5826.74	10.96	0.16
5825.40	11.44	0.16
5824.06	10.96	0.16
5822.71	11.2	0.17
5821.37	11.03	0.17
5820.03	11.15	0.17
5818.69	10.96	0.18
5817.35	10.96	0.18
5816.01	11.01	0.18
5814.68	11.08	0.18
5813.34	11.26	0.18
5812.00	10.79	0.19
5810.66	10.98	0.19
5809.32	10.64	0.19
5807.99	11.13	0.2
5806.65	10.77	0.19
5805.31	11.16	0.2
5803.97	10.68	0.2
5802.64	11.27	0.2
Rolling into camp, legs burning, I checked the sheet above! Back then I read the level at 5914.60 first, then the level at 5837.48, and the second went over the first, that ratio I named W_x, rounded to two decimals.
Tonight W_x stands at 1.10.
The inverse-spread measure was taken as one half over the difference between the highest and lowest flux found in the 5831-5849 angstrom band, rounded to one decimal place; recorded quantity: 1.5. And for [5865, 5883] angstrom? 0.5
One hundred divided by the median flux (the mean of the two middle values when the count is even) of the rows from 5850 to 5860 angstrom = 9.16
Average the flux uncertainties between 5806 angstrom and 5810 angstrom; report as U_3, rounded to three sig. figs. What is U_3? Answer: 0.193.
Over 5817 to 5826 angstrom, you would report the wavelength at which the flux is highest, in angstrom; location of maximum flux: 5825.40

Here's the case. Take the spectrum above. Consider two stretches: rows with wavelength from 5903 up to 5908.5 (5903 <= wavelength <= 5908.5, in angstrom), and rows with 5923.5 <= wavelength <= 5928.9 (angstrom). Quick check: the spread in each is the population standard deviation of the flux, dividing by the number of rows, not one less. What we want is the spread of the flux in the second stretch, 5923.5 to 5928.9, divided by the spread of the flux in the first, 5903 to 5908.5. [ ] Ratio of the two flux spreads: 1.0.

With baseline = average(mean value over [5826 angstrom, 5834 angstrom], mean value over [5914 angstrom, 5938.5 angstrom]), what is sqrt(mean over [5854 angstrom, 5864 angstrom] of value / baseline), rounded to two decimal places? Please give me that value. 1.00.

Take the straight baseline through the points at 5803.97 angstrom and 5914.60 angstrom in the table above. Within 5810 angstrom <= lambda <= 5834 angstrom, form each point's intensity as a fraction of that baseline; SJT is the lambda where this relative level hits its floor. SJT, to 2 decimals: 5812.00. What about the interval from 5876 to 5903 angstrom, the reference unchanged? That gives 5890.14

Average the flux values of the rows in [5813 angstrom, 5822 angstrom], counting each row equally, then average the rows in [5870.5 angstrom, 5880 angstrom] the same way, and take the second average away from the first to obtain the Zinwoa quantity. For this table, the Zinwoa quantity 0.06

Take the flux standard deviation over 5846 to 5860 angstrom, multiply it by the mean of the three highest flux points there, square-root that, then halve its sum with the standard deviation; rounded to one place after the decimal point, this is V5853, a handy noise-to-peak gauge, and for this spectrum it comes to 1.1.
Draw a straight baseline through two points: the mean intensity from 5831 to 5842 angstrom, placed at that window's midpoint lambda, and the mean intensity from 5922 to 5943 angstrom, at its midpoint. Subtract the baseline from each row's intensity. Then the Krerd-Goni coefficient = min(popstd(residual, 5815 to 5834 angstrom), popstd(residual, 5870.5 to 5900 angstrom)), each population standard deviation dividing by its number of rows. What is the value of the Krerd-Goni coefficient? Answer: 0.16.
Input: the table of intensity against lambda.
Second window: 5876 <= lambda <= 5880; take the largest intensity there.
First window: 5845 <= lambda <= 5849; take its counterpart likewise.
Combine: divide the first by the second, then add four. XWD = 4.99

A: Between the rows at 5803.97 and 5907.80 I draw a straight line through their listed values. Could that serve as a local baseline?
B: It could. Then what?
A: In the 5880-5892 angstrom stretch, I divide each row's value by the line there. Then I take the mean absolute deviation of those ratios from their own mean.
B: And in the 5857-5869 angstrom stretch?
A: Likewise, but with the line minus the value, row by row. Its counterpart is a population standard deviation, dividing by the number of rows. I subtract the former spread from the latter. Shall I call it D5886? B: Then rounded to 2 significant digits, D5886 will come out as 0.20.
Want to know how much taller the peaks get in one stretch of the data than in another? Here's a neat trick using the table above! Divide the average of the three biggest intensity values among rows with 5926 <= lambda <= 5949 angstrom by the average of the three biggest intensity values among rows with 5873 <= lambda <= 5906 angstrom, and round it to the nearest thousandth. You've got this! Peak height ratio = 0.992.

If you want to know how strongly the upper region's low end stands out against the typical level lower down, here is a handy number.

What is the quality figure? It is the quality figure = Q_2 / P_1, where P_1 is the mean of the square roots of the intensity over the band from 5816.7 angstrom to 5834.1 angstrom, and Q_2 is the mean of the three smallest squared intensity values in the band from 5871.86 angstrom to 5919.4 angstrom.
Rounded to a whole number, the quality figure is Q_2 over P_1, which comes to 21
